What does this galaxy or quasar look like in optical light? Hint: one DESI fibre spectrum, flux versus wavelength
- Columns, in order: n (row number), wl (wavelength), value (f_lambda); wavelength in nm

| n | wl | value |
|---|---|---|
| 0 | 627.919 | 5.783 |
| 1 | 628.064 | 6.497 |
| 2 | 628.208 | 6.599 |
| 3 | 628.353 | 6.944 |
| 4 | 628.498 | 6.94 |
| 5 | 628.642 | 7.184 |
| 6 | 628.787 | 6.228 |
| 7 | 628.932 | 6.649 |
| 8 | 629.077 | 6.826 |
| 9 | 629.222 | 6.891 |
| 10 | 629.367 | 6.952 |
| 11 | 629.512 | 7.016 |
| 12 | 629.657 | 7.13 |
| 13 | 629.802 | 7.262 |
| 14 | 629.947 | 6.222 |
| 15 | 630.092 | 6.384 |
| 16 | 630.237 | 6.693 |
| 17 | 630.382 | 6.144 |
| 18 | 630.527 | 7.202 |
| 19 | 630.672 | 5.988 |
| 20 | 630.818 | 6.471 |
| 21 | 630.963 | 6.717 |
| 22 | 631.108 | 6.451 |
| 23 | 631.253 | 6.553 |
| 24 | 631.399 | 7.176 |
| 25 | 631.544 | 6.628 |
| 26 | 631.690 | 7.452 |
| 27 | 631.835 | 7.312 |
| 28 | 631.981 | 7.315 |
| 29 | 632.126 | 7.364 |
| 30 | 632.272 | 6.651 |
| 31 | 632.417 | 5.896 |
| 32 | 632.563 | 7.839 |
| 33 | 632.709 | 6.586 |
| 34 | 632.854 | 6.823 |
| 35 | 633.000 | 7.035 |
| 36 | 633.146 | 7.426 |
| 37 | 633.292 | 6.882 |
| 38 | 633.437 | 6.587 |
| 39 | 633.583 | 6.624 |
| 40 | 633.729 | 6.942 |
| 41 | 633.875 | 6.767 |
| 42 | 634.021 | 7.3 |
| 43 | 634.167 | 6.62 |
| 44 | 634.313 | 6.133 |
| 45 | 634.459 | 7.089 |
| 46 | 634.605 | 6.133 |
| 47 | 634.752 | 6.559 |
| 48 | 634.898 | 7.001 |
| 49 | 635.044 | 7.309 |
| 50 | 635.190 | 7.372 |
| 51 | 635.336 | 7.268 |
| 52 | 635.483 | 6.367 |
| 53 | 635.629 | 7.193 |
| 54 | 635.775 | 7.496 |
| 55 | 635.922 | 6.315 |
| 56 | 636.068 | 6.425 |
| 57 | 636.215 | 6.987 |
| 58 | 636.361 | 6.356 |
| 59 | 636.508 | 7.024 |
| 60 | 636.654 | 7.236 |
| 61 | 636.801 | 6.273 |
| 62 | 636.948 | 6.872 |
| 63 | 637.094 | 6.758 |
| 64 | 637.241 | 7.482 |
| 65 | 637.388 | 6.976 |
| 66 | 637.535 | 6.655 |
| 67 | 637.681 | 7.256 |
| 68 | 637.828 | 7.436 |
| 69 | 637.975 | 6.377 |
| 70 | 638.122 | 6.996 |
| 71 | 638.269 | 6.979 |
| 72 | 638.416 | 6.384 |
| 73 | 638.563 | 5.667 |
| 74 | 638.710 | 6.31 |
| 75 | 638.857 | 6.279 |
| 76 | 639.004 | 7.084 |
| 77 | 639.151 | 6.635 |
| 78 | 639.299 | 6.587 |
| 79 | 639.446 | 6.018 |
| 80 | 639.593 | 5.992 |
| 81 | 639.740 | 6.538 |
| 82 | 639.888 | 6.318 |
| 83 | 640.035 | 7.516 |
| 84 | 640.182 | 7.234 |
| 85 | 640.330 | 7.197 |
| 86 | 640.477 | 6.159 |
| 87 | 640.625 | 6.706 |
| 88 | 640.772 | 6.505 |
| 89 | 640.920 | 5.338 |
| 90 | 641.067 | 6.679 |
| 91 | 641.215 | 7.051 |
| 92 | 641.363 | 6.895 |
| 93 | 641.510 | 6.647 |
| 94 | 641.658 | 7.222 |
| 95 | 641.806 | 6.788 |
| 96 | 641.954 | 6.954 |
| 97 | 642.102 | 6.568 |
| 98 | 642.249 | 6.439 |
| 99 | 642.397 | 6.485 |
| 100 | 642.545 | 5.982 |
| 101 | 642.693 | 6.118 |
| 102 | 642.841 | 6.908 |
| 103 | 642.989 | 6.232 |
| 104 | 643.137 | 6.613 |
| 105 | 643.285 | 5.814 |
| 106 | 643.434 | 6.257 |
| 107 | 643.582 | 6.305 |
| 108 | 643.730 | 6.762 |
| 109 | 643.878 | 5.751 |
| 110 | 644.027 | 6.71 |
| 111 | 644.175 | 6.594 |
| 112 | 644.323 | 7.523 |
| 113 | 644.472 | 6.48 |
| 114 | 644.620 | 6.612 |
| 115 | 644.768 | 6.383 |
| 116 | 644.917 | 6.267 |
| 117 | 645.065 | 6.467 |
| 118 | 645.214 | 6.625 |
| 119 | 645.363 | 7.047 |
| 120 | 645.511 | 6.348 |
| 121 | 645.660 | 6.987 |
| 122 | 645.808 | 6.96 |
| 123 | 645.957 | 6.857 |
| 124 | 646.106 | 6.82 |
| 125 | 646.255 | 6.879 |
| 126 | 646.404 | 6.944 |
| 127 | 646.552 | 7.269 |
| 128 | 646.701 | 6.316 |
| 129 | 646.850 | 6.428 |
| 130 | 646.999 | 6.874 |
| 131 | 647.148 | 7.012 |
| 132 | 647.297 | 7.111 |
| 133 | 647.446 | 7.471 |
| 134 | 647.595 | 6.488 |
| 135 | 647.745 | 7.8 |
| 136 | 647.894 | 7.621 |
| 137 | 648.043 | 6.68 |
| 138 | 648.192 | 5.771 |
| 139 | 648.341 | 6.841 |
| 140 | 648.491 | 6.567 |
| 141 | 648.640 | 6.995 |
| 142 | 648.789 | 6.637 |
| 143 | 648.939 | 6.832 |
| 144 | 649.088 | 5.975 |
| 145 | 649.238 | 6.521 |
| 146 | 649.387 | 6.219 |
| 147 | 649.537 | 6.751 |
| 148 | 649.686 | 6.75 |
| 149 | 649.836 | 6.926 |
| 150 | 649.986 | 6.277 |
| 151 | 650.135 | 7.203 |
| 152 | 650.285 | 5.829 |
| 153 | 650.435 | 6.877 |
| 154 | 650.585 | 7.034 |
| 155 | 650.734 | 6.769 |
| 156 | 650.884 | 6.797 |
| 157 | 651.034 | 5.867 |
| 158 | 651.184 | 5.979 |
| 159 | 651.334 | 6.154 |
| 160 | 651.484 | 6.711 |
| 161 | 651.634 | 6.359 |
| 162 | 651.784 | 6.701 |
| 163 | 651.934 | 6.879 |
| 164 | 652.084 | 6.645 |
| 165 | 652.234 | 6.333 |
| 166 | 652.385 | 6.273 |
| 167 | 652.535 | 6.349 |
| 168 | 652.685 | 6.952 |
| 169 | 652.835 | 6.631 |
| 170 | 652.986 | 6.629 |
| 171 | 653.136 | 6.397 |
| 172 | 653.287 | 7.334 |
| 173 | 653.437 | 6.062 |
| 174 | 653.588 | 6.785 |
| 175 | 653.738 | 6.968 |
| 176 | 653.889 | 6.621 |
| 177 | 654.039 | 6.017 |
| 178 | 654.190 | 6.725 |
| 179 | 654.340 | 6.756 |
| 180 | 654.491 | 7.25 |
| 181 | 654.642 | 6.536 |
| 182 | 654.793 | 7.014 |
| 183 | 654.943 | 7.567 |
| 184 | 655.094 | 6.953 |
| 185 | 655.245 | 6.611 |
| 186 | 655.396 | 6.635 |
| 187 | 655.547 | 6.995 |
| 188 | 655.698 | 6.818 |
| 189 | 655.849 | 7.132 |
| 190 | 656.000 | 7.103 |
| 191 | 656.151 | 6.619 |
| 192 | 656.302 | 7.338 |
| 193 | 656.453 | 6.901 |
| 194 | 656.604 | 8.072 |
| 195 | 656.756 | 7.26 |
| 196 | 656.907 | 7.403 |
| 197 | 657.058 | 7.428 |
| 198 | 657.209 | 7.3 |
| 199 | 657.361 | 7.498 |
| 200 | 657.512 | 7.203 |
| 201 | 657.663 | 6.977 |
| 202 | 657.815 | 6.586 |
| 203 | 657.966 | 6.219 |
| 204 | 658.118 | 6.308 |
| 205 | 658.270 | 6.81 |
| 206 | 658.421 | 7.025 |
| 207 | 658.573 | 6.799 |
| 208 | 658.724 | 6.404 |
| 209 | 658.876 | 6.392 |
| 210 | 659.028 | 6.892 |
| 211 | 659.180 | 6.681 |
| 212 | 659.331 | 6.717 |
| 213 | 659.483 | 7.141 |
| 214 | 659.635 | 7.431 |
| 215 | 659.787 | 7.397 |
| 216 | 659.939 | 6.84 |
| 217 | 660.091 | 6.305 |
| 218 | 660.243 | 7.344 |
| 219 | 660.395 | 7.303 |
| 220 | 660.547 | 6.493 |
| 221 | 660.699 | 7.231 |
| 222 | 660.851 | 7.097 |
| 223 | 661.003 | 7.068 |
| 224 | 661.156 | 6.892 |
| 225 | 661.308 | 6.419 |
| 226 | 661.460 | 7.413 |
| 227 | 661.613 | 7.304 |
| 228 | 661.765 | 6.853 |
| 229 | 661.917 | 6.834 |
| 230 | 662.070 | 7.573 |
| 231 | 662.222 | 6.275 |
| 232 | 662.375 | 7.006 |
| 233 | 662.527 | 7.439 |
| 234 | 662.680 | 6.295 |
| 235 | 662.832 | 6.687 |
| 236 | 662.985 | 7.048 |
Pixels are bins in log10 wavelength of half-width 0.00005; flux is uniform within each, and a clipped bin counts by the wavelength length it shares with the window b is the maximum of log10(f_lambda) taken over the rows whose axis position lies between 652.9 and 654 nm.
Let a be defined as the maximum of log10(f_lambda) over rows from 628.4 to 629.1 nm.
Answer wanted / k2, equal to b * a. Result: 0.741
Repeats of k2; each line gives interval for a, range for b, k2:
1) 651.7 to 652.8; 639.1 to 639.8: 0.692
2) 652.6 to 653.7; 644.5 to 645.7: 0.734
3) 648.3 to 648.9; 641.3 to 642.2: 0.725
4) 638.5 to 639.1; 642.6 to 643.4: 0.714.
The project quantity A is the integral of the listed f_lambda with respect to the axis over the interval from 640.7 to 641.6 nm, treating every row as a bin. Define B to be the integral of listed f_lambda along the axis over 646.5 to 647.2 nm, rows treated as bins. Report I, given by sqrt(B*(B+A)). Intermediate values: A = 5.9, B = 4.7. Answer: 7.1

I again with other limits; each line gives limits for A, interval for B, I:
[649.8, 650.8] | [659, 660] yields 9.8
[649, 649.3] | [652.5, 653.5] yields 7.5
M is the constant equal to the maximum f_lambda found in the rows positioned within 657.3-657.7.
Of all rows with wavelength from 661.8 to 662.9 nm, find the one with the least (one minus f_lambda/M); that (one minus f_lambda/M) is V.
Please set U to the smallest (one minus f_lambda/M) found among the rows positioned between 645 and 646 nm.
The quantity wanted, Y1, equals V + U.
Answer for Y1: 0.050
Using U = 0.060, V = -0.010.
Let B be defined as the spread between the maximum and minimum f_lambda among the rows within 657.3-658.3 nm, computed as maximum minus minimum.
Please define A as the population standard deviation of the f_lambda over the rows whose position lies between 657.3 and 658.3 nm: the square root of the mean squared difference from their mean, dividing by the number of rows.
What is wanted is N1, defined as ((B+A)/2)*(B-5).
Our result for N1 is -3.2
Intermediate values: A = 0.43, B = 1.28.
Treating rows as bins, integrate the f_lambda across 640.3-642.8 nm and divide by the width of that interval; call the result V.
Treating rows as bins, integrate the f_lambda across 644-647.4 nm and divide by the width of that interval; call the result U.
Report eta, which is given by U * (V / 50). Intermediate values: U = 6.77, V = 6.57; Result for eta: 0.889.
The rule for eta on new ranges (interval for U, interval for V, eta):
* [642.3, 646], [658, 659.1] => 0.866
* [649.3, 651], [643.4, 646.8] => 0.887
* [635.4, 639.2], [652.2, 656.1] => 0.913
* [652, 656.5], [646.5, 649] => 0.928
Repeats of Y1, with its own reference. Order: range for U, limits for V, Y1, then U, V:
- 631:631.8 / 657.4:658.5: 0.045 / 0.006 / 0.039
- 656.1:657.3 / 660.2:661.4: -0.056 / -0.077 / 0.021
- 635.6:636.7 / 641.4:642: 0.037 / 0.000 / 0.037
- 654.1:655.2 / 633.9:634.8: 0.017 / -0.009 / 0.026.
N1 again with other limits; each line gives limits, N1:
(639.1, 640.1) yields -3.5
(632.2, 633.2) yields -3.9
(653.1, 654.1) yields -3.2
